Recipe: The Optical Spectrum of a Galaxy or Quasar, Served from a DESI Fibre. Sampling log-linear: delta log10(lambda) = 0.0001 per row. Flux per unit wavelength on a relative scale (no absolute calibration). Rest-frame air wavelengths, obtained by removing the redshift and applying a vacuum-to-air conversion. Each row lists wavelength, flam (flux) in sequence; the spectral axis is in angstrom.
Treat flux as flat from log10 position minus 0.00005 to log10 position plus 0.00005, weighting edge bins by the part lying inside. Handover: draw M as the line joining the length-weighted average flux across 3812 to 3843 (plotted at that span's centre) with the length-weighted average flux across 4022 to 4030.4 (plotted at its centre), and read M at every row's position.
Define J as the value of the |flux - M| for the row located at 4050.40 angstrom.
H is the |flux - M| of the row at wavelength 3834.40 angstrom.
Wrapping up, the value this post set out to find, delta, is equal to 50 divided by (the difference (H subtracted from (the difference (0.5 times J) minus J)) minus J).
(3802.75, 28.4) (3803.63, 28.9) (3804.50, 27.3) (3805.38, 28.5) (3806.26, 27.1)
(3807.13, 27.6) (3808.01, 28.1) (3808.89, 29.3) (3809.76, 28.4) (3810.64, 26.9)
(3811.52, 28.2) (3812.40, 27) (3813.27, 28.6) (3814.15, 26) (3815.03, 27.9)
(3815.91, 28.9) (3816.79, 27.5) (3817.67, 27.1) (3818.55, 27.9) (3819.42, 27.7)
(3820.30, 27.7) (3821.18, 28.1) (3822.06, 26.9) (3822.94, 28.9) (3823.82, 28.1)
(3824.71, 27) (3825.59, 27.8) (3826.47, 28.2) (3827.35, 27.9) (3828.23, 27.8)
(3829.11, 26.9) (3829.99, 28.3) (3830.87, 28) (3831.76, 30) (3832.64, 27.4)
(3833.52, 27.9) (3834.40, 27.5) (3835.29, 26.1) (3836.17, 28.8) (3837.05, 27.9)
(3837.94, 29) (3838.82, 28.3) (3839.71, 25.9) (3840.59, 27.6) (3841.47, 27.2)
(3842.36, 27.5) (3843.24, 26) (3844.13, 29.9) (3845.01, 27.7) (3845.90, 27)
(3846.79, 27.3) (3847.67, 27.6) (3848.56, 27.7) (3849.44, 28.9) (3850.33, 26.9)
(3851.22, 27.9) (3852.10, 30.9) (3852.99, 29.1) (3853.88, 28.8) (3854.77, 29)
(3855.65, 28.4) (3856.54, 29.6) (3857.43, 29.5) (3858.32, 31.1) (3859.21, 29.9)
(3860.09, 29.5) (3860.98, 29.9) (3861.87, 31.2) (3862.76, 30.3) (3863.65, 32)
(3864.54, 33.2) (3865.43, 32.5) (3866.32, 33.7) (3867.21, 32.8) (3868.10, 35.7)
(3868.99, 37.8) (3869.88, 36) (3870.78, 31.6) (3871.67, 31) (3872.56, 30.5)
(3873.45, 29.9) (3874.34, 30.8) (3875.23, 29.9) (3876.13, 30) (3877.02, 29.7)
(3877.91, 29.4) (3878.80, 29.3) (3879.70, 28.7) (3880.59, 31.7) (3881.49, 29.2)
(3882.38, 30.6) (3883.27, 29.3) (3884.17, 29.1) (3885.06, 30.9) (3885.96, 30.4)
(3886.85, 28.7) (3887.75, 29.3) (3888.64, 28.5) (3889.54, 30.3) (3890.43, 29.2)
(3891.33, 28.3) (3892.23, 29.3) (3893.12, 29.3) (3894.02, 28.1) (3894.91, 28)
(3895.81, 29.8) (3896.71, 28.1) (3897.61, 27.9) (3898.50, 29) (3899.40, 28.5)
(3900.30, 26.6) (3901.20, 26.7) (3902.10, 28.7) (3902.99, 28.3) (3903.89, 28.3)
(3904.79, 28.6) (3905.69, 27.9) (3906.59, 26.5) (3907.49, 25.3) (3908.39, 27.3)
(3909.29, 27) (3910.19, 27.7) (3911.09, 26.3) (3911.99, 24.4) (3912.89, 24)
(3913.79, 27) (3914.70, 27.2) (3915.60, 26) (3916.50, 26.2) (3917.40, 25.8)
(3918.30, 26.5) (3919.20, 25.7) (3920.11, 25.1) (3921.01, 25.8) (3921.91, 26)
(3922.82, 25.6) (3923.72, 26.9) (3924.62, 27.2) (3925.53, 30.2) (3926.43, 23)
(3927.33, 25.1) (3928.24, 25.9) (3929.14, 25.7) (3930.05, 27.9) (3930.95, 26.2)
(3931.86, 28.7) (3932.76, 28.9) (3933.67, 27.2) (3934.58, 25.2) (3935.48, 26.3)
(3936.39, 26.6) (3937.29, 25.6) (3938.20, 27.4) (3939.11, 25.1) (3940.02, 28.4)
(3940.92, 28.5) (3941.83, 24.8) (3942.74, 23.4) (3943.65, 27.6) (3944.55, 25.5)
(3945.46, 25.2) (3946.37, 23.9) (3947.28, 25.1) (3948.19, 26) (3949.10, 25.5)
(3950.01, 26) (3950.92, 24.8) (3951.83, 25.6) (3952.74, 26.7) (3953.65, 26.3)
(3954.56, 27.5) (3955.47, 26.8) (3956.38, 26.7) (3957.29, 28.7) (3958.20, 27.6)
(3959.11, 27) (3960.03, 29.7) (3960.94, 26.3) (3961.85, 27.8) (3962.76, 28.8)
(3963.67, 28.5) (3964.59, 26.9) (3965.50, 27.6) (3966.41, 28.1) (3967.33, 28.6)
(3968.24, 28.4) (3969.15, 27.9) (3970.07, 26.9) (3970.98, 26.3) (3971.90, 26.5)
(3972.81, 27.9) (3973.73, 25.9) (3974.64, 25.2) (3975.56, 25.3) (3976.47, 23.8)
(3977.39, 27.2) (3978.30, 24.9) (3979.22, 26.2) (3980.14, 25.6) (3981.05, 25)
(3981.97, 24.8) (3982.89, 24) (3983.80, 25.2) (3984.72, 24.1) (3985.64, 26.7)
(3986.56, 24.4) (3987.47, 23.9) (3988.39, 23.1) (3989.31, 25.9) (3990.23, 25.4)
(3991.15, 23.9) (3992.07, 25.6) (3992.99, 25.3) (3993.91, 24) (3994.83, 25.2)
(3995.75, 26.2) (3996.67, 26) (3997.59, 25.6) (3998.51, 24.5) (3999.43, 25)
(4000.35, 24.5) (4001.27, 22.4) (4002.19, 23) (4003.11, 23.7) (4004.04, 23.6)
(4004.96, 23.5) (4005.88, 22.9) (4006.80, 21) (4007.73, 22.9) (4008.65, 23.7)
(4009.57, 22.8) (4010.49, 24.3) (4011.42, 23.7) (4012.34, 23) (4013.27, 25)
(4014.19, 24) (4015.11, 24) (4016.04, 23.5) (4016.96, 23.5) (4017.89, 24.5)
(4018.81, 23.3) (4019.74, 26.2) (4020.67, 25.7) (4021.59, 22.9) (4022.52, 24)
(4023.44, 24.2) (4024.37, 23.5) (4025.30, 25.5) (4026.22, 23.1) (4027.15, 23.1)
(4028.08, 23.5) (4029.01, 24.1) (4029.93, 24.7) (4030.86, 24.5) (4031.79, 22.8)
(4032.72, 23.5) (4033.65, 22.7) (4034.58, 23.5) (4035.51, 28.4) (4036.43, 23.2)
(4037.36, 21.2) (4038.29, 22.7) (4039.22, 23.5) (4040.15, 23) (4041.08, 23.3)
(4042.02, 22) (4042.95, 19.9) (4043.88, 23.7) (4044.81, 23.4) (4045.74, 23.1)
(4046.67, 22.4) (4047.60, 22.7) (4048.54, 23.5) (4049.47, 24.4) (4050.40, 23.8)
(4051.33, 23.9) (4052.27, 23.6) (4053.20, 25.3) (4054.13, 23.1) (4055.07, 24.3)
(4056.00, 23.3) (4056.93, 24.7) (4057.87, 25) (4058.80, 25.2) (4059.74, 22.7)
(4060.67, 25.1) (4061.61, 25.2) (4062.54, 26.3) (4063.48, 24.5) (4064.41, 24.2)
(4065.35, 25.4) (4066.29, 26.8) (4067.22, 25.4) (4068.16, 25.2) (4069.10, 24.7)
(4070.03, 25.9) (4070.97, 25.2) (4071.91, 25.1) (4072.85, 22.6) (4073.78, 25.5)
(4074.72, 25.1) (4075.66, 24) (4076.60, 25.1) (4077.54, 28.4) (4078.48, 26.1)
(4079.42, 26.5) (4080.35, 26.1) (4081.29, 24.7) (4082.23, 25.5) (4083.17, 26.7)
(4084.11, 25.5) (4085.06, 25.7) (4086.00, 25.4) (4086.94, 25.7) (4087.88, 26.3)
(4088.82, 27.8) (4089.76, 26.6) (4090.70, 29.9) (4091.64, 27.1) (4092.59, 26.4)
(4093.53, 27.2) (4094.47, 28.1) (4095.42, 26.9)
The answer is -88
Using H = 0.1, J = 0.3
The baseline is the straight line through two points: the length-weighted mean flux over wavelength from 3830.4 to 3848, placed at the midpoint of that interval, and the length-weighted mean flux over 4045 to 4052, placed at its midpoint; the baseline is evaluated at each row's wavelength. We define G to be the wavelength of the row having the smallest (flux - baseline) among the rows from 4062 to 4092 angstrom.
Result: 4072.85 angstrom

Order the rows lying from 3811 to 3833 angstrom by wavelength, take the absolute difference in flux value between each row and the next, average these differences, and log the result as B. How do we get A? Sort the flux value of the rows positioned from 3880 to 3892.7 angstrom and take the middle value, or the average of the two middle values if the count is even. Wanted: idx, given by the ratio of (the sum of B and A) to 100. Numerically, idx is 0.304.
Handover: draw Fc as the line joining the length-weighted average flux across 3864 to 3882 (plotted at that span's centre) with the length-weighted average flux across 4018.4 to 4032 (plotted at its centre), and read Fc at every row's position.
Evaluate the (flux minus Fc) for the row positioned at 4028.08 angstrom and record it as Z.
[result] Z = 0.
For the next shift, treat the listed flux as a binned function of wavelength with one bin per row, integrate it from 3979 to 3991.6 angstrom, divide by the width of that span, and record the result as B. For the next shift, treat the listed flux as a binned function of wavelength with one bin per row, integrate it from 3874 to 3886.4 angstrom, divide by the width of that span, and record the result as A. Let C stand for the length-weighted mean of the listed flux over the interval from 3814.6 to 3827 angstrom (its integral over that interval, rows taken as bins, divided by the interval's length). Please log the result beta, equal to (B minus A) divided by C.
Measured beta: -0.18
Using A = 29.9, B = 24.8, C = 27.8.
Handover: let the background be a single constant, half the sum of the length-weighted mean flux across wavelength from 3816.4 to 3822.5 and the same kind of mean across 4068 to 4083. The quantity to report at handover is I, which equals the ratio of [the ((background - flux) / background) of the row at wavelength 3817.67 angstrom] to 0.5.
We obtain -0.05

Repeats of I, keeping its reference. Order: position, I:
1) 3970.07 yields -0.03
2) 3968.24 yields -0.14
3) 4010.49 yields 0.17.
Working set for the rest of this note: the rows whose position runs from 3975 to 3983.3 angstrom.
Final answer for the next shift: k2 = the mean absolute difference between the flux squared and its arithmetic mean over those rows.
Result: 39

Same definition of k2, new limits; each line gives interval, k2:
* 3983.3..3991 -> 48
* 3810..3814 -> 40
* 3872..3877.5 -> 21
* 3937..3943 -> 87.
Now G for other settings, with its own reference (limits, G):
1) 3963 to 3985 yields 3976.47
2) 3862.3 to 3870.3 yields 3862.76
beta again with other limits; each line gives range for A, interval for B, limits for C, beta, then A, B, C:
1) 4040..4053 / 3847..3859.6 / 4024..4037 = 0.24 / 23.1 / 28.9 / 24.0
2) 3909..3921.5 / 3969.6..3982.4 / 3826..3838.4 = -0.01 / 26.0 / 25.8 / 28.0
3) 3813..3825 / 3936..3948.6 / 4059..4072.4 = -0.07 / 27.7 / 25.9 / 25.1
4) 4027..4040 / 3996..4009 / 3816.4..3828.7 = 0.00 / 23.7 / 23.8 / 27.8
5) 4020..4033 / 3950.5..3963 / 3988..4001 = 0.13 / 24.0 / 27.2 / 25.0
